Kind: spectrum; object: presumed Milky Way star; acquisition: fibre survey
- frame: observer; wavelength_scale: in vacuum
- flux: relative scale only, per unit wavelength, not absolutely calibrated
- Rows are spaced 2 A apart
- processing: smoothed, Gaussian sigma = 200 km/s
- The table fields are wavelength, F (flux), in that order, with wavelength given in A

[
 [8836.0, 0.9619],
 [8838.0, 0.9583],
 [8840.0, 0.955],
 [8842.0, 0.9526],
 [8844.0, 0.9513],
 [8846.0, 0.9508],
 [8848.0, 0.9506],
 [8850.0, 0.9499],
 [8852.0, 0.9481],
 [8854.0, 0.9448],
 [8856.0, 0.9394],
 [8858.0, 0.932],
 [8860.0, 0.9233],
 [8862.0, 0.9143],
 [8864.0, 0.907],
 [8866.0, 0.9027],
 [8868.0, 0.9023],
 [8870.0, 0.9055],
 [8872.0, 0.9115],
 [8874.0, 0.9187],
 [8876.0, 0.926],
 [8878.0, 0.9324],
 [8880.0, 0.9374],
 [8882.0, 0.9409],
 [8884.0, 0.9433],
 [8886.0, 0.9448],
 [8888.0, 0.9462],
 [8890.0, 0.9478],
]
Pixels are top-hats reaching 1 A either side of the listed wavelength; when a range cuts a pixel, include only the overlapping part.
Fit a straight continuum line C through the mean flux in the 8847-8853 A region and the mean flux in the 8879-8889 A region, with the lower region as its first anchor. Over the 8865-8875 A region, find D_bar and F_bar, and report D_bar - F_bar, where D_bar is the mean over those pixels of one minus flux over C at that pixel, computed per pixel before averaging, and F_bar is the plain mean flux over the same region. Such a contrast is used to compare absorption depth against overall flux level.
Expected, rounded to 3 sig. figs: -0.869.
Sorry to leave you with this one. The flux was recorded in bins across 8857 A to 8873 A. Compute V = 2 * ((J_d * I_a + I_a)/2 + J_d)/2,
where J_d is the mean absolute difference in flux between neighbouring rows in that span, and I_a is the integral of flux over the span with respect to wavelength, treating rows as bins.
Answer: 7.3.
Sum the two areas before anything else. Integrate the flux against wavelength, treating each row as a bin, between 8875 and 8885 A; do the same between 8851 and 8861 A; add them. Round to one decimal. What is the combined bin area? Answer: 18.7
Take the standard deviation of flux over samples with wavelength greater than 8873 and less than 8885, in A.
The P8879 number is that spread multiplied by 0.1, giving 0.0009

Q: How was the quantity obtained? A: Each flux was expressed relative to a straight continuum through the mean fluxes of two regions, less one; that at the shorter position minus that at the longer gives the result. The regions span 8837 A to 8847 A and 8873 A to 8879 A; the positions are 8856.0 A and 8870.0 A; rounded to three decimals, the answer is 0.024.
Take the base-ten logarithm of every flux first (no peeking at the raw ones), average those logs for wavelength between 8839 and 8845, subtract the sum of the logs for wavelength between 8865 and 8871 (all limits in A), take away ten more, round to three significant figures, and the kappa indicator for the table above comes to -9.89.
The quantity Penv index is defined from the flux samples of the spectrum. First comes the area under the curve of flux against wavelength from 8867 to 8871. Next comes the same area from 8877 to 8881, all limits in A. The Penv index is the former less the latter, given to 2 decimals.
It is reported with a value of -0.12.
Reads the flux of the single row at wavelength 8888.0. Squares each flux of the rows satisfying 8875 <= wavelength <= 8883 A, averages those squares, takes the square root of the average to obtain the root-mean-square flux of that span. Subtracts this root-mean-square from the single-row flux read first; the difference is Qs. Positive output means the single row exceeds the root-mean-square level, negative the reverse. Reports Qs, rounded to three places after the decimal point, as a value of 0.012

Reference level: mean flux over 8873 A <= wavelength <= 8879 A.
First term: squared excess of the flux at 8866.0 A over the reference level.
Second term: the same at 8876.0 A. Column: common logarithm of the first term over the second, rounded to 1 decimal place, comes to 3.8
